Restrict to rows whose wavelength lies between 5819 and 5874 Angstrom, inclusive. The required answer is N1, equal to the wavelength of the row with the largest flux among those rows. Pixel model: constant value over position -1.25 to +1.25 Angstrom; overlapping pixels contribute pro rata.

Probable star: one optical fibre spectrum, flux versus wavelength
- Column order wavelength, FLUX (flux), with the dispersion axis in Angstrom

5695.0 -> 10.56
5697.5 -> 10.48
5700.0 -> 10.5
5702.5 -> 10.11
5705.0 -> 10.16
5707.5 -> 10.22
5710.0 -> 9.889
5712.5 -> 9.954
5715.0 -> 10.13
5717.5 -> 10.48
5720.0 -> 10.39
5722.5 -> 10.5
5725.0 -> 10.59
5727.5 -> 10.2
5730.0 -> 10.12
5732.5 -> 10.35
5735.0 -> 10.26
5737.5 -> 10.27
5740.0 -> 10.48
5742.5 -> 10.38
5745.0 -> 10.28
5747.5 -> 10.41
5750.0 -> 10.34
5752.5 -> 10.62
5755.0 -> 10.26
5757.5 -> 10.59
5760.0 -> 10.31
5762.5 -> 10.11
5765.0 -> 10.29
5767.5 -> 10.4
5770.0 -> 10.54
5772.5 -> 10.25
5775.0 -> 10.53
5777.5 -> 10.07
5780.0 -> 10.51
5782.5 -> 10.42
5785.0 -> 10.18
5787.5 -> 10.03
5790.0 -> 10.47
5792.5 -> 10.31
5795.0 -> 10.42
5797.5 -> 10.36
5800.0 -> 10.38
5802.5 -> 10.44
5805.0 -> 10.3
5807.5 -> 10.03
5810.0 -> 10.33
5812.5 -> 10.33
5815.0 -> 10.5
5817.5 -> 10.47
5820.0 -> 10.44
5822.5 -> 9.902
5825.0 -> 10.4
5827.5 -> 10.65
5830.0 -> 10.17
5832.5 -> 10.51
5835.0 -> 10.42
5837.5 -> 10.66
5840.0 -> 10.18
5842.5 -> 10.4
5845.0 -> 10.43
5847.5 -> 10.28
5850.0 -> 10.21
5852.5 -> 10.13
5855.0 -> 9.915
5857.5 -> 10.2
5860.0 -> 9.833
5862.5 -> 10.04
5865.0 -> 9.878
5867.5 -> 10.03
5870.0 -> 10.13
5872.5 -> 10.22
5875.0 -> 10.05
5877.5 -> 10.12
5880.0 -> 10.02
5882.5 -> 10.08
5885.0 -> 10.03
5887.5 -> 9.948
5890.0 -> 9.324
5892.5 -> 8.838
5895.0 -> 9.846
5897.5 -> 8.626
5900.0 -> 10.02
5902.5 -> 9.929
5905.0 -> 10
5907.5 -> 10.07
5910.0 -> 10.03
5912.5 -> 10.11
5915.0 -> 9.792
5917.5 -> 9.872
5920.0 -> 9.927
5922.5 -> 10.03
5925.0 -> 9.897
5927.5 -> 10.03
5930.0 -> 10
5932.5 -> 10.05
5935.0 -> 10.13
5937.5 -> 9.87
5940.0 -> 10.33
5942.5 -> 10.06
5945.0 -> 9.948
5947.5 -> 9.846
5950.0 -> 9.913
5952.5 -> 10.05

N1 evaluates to 5837.5 Angstrom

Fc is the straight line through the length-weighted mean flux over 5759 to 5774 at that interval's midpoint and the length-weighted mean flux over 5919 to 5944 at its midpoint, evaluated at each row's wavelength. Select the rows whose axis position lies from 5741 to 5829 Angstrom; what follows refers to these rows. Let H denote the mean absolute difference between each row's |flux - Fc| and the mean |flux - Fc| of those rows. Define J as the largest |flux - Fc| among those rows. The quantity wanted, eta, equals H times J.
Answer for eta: 0.04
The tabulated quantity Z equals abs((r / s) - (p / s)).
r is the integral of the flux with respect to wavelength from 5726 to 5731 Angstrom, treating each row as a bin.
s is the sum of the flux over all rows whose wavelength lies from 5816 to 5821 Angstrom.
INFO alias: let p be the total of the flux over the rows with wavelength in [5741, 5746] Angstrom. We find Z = 1.45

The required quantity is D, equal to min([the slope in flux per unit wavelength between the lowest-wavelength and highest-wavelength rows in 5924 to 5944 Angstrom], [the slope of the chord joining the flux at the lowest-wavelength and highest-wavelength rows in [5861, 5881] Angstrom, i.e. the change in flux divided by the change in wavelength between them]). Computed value -0.001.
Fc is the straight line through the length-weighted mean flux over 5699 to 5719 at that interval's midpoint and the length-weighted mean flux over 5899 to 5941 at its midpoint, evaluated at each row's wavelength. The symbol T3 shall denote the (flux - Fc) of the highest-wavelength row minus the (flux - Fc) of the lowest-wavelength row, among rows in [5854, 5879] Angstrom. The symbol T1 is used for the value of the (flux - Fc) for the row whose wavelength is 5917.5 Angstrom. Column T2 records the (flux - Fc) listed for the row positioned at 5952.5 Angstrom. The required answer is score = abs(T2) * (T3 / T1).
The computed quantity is -0.12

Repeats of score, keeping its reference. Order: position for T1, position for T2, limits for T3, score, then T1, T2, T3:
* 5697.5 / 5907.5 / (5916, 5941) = 0.09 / 0.29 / 0.06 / 0.5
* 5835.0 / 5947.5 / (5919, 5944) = 0.06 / 0.35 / -0.13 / 0.2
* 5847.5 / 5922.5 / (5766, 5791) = 0.01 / 0.22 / 0.03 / 0.1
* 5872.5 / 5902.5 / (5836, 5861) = -0.40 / 0.18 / -0.09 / -0.8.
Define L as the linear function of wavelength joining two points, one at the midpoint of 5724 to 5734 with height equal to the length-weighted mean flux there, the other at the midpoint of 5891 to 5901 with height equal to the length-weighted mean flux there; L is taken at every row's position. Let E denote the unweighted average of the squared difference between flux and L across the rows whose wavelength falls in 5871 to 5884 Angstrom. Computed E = 0.5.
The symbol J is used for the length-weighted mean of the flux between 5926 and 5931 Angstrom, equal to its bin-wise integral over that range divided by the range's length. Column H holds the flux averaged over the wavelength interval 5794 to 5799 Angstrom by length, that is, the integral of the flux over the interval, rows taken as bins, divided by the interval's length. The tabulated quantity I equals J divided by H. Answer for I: 0.96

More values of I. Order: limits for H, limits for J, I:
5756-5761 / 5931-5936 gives 0.97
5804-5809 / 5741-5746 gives 1.02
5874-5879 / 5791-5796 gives 1.03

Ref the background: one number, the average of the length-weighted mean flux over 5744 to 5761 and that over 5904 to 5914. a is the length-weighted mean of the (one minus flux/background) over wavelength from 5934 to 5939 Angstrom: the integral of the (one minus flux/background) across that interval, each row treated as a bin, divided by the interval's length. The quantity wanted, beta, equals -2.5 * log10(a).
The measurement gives 4.2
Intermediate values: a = 0.021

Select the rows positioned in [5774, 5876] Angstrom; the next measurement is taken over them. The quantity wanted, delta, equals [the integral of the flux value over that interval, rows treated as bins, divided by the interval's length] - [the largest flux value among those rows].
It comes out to -0.39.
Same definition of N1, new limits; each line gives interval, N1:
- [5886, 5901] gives 5900.0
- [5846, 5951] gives 5940.0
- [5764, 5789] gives 5770.0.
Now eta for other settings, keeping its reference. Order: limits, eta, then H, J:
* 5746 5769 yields 0.02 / 0.090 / 0.28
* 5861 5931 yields 0.32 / 0.215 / 1.47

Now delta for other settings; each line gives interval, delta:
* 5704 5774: -0.31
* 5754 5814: -0.26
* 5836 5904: -0.68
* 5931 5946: -0.26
